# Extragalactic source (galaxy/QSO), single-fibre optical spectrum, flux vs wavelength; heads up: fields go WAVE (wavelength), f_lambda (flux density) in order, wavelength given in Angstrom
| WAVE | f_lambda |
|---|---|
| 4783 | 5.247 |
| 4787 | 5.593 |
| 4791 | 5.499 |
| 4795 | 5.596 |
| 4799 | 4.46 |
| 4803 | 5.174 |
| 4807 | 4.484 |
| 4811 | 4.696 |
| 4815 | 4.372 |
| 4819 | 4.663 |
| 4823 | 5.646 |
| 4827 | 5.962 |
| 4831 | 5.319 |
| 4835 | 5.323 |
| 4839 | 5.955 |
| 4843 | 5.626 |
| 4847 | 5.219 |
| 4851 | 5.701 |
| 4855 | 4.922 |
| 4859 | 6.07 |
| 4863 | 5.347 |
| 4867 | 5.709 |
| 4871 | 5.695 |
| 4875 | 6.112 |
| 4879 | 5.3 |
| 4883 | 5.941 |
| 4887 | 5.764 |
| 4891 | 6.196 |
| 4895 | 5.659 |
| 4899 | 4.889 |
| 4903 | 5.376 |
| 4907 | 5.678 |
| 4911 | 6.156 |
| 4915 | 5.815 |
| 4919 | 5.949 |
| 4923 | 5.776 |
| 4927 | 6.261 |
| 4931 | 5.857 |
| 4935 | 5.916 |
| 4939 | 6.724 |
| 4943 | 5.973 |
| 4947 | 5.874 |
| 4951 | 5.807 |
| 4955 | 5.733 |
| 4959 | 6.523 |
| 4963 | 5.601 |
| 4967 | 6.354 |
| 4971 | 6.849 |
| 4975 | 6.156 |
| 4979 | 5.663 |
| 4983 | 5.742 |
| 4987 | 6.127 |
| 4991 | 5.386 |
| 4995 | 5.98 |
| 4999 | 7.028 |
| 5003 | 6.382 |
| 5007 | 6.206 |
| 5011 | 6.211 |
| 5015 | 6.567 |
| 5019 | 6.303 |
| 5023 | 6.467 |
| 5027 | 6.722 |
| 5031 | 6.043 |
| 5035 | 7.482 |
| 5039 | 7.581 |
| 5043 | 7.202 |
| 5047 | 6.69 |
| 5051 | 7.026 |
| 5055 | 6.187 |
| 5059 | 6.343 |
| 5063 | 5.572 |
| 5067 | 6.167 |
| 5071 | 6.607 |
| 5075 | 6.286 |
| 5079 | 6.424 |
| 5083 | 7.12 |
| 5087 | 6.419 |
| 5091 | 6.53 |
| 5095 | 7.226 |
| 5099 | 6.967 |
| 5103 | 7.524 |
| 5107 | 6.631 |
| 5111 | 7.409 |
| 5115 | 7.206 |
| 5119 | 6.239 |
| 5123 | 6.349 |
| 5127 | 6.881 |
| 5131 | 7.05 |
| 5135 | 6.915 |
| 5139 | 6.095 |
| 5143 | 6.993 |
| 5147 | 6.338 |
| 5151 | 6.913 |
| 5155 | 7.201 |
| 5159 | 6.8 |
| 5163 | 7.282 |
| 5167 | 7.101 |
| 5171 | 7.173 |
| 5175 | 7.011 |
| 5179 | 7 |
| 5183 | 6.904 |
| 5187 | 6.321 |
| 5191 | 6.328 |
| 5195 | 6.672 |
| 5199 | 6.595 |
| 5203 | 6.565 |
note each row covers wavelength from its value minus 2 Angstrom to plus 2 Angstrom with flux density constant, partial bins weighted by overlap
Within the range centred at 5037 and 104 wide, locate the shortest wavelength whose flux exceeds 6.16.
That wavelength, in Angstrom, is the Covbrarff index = 4999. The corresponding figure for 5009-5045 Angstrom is 5011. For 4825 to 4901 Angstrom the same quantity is 4891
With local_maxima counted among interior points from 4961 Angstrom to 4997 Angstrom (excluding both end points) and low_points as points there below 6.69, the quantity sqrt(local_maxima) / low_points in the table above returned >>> 0.177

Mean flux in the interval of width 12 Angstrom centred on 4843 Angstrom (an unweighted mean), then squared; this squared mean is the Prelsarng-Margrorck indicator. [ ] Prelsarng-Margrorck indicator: 31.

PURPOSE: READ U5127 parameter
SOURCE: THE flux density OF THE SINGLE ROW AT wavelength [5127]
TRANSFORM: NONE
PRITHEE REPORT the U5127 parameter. 6.881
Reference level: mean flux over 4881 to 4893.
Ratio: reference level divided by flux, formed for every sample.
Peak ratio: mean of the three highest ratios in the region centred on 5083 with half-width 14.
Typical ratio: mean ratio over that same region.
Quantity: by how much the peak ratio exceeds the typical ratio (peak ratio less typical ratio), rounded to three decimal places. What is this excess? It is 0.038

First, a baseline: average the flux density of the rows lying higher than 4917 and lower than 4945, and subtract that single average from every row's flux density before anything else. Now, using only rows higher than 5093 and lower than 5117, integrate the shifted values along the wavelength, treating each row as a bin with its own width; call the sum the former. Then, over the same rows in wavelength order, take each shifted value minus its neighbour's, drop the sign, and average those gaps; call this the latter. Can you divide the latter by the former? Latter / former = 0.020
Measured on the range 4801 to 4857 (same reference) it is -0.010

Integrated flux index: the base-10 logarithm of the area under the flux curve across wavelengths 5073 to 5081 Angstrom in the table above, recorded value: 1.71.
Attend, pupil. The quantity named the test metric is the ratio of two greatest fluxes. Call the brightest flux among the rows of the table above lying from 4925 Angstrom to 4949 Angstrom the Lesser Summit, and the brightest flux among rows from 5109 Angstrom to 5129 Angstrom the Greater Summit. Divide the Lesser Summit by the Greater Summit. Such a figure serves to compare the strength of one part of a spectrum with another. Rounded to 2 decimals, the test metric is 0.91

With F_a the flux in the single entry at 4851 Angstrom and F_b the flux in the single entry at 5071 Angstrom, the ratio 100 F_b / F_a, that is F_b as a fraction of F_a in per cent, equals 116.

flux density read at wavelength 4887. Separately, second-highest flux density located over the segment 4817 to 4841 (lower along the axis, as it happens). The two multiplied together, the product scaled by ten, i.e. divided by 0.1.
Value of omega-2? 343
